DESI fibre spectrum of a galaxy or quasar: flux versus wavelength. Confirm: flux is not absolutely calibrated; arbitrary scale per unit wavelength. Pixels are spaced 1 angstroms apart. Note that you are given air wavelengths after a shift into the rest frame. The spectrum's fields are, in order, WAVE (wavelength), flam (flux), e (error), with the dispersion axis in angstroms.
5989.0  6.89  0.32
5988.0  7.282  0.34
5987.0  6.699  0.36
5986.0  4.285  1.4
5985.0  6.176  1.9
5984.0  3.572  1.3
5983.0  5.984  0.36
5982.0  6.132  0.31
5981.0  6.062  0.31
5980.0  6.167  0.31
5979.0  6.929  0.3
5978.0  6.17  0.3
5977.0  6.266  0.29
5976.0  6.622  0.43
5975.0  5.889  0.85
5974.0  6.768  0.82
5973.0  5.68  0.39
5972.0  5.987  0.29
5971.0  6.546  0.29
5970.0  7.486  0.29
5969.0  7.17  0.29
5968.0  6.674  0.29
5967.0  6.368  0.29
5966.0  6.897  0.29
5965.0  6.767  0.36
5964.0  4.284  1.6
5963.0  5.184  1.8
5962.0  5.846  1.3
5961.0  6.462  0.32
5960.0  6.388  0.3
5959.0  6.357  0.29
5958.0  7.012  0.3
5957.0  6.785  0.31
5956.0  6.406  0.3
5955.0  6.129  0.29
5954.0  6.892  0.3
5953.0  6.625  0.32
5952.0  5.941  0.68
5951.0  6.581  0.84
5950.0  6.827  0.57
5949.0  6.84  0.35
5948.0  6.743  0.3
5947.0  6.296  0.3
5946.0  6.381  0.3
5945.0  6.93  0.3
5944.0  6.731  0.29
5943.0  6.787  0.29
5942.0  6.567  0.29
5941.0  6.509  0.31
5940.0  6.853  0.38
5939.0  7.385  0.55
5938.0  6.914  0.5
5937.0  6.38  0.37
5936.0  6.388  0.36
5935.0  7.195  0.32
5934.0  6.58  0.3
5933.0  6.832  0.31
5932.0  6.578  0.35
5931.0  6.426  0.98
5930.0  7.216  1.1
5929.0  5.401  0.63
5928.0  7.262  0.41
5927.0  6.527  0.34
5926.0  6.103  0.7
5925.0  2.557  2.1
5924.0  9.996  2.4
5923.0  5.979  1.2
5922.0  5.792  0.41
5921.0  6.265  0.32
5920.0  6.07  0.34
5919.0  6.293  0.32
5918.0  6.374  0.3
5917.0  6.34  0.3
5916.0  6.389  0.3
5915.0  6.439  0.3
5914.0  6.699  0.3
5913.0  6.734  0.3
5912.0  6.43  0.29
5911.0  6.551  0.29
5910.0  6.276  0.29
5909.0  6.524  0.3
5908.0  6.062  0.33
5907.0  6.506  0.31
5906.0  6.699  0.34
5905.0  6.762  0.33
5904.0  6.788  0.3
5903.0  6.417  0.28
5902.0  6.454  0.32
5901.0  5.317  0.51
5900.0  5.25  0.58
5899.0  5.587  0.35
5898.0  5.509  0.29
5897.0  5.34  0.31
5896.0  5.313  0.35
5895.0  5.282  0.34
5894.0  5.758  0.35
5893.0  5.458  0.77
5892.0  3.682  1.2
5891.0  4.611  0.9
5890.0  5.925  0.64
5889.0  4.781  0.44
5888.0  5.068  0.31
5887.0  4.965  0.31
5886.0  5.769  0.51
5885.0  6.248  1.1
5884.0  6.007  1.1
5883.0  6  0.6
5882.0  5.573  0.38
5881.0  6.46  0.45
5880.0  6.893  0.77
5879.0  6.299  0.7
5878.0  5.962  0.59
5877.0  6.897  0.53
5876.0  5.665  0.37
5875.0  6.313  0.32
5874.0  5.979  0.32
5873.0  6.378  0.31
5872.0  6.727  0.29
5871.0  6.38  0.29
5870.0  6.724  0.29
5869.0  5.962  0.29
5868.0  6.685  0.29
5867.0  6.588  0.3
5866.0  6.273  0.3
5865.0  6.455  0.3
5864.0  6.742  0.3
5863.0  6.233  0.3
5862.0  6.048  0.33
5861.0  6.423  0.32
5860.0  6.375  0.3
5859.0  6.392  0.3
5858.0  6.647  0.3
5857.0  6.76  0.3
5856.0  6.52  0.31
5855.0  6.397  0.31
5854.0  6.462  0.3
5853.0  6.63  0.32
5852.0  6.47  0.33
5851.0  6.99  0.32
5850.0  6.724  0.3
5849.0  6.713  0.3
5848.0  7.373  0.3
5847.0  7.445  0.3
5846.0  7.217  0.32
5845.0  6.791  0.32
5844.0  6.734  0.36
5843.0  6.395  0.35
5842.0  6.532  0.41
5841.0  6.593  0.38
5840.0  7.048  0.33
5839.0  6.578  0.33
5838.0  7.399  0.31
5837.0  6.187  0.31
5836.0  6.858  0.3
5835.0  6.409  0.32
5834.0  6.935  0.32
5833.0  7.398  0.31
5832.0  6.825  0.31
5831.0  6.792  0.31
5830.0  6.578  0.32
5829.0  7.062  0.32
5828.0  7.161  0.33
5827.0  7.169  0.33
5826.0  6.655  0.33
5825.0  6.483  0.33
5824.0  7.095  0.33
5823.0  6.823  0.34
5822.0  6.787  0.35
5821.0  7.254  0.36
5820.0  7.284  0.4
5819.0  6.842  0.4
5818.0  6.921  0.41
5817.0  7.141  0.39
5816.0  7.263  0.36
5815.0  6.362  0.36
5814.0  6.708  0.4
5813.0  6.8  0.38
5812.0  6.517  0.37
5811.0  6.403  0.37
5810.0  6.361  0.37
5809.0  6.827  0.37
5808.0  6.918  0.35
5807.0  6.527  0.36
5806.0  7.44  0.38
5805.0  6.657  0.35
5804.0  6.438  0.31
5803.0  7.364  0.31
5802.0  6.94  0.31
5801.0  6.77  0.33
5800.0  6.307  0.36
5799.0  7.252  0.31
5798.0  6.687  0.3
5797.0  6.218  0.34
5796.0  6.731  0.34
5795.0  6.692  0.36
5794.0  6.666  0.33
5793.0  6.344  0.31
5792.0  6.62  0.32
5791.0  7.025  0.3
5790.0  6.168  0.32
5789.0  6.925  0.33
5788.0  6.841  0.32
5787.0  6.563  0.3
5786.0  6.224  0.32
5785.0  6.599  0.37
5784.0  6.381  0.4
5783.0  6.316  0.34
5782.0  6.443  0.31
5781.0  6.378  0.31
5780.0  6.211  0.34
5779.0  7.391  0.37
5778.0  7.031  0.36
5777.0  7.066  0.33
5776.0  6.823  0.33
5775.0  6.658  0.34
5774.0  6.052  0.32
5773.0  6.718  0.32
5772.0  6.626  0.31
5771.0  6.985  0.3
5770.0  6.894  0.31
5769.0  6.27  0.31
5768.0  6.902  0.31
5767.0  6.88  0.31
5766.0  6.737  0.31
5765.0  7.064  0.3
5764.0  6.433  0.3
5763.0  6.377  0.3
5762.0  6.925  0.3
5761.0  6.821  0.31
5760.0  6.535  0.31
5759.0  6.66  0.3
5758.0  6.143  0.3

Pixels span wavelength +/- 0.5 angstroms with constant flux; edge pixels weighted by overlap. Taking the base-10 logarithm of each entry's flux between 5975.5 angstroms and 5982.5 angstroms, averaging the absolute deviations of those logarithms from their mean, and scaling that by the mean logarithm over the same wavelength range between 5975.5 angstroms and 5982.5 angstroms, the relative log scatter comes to 0.021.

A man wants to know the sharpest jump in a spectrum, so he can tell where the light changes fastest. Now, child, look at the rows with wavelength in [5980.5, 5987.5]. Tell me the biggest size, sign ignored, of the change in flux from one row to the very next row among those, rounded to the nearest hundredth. 2.60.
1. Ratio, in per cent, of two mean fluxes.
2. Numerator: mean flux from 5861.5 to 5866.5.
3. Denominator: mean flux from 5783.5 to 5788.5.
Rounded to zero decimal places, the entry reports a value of 97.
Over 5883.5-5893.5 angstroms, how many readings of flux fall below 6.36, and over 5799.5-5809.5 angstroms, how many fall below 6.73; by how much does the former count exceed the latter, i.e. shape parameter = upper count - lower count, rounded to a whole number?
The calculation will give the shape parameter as 6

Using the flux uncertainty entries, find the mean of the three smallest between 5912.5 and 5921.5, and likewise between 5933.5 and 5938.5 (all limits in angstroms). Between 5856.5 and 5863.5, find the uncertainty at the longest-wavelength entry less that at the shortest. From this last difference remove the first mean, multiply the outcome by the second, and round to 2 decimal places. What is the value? -0.10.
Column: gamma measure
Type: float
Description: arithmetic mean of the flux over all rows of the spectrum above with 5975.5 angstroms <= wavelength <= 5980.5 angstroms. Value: 6.43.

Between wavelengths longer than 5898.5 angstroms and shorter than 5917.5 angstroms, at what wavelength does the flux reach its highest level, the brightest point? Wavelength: 5904.0 angstroms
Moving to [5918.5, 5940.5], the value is 5924.0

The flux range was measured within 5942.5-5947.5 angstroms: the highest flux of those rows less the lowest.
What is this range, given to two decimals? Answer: 0.63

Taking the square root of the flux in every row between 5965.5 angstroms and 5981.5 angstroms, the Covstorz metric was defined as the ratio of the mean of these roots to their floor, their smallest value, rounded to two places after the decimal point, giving 1.07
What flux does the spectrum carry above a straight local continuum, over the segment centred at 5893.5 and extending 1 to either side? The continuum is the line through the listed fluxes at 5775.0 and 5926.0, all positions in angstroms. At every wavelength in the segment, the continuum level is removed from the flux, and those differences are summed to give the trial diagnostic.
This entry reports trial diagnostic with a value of -1.2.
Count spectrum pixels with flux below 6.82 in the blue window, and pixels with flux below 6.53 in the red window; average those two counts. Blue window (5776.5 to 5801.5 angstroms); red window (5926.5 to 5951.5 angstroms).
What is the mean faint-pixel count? 13.0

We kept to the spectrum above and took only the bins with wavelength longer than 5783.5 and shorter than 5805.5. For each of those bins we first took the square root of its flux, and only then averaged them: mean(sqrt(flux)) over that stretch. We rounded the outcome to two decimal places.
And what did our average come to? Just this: 2.58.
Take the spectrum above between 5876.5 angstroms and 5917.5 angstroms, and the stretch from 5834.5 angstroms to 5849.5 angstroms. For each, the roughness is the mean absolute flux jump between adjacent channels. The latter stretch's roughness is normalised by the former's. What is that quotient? 1.1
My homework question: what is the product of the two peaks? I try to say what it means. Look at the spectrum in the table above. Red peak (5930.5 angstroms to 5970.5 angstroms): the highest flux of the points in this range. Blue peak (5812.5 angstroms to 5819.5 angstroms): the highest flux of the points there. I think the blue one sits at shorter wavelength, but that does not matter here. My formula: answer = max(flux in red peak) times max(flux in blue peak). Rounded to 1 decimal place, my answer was 54.4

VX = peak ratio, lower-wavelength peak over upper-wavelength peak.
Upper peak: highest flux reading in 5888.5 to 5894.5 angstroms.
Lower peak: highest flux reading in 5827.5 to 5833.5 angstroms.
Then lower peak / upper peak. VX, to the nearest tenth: 1.2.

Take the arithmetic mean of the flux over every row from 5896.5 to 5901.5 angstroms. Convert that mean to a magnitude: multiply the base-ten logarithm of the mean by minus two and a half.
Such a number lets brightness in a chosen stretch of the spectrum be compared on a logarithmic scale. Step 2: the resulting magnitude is -1.83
